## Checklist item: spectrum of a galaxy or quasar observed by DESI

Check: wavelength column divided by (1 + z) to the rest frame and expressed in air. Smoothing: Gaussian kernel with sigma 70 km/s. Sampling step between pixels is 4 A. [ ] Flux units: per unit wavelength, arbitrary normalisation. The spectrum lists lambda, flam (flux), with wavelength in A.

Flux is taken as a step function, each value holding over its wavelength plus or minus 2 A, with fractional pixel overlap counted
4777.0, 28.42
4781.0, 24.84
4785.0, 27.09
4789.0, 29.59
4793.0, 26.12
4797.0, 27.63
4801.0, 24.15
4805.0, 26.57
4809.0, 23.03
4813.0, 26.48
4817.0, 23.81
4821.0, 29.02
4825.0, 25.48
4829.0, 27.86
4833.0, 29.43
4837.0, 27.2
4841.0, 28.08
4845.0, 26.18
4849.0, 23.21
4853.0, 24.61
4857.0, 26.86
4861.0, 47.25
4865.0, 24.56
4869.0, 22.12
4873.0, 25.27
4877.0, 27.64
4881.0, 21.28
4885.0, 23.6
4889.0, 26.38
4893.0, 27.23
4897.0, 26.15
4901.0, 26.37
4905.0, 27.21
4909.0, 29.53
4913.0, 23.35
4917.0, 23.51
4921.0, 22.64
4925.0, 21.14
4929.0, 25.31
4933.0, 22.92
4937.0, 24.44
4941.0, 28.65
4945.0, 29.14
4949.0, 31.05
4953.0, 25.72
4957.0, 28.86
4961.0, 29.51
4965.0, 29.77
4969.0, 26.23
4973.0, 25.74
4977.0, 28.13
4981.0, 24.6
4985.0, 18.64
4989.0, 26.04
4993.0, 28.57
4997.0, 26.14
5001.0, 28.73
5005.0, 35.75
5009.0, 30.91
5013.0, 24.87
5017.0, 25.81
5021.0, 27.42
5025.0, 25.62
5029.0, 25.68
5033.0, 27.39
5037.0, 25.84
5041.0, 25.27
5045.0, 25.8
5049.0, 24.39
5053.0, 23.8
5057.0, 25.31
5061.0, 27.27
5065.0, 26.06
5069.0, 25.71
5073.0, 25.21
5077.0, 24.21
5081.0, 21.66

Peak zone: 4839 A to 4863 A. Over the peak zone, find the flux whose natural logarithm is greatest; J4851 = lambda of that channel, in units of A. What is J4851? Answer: 4861.0 A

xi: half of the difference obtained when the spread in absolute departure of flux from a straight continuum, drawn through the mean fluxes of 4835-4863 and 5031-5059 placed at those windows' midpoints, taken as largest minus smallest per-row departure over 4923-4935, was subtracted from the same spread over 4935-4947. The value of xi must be -1.3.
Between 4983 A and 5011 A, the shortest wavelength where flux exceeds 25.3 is 4989.0 A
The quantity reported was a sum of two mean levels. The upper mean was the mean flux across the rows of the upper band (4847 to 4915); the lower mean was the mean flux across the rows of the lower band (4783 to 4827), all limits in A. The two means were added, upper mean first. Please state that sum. 52.9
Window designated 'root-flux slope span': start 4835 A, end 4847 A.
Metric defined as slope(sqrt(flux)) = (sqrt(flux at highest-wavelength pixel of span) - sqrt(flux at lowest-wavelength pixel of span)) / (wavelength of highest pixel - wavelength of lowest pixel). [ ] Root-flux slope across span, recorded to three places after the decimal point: -0.012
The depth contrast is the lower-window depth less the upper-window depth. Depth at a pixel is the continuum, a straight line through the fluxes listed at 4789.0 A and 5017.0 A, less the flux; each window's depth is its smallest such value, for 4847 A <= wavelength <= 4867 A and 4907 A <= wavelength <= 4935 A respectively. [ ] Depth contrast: -16.9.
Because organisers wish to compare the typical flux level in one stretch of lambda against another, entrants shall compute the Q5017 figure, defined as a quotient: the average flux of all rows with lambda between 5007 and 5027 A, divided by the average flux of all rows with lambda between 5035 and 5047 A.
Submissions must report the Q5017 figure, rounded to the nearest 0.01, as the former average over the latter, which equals 1.05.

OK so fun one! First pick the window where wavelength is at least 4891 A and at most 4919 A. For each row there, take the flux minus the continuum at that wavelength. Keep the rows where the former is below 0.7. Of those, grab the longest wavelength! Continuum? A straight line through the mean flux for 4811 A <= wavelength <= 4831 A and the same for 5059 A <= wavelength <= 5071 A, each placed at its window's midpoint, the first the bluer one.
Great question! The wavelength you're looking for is 4917.0 A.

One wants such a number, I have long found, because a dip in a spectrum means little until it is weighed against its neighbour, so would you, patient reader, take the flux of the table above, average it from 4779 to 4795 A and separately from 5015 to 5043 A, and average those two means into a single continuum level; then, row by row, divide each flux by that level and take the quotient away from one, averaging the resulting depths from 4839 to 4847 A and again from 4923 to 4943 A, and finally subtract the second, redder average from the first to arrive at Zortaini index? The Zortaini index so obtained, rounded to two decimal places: -0.10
